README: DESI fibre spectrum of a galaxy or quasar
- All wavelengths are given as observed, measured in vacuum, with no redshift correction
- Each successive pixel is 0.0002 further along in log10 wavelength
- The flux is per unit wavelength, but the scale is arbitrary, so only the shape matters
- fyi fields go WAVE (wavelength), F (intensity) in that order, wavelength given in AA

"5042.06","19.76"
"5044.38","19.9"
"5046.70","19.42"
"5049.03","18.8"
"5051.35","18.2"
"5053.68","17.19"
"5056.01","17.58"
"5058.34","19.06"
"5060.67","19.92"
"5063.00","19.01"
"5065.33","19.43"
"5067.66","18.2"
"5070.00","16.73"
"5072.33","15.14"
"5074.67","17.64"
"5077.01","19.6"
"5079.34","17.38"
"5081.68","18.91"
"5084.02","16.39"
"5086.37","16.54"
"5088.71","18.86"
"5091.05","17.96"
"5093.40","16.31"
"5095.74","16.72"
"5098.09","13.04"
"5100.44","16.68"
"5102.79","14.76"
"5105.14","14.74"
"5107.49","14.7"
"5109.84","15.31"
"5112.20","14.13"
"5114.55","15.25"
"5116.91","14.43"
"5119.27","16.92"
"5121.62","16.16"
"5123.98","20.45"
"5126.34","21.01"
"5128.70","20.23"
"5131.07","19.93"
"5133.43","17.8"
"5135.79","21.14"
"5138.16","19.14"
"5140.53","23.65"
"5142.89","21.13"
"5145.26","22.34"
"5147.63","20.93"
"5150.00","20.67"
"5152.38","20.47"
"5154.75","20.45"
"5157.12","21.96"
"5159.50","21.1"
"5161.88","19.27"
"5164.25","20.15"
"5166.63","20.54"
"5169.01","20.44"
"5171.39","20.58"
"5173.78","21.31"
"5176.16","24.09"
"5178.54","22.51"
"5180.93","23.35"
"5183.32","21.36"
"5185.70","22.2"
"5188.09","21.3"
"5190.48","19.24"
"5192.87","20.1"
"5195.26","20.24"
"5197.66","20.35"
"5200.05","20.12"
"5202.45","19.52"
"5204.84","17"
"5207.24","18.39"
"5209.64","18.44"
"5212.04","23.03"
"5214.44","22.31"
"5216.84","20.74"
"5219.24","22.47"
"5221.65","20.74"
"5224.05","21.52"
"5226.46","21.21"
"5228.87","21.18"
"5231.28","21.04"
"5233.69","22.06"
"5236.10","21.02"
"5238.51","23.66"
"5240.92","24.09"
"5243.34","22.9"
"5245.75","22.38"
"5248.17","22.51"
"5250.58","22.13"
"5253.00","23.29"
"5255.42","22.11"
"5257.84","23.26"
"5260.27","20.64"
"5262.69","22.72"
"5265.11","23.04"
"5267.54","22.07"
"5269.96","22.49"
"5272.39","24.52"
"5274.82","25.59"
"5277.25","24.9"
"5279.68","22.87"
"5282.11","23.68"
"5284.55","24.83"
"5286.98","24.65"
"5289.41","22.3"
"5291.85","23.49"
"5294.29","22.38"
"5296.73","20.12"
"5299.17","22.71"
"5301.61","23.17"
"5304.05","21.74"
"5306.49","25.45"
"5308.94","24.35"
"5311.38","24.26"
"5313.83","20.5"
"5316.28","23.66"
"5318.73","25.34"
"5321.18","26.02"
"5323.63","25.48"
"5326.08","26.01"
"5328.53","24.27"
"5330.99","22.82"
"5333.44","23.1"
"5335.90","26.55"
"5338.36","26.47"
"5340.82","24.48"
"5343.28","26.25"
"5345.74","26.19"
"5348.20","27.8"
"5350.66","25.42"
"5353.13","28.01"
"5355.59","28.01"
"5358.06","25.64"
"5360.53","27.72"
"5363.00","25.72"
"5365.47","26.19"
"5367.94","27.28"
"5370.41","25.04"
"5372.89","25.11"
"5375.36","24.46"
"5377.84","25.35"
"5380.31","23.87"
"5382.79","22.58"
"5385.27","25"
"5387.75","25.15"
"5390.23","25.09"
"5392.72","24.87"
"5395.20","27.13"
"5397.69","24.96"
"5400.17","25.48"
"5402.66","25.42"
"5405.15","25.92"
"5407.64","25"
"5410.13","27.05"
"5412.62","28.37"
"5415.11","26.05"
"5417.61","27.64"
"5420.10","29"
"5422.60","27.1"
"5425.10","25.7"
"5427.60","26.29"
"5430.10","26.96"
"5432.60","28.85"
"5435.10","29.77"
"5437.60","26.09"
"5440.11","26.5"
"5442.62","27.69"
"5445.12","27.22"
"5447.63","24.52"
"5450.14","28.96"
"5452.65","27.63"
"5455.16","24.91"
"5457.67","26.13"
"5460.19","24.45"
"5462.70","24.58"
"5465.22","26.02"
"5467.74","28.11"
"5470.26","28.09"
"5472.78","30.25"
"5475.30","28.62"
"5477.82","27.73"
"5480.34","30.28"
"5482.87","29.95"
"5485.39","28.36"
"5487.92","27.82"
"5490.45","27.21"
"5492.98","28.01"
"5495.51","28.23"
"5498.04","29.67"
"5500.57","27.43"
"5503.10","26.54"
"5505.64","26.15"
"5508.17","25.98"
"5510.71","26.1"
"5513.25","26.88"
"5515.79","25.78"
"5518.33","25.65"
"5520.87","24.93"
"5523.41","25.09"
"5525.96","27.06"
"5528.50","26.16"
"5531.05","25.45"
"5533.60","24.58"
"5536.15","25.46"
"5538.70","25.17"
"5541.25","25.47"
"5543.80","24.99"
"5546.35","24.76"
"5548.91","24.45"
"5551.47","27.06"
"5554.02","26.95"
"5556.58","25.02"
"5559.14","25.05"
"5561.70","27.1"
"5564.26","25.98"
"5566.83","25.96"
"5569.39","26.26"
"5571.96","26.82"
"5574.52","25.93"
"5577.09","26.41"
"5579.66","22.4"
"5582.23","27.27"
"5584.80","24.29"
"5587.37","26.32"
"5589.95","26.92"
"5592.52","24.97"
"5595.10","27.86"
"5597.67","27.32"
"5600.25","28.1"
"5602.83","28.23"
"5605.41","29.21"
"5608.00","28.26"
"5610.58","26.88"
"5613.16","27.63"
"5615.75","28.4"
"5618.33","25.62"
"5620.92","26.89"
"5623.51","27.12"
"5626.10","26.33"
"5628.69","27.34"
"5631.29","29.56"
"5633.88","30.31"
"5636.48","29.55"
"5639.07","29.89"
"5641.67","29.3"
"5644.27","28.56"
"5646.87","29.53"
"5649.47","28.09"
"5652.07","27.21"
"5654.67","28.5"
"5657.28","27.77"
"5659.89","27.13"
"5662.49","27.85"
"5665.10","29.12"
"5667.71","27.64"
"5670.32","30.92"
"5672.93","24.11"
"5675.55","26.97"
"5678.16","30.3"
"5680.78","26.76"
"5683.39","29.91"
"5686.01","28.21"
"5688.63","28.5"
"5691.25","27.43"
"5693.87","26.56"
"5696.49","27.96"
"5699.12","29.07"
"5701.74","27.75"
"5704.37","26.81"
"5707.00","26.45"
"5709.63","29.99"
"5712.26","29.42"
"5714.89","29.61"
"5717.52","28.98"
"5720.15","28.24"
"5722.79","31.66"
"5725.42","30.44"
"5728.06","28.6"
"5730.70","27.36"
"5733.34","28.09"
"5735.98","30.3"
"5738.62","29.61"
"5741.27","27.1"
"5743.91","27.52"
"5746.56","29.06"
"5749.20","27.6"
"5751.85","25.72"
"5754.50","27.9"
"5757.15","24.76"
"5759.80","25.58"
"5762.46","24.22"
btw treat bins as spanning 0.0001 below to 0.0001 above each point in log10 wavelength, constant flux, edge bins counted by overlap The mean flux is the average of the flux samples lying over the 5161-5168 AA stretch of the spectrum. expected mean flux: 20.0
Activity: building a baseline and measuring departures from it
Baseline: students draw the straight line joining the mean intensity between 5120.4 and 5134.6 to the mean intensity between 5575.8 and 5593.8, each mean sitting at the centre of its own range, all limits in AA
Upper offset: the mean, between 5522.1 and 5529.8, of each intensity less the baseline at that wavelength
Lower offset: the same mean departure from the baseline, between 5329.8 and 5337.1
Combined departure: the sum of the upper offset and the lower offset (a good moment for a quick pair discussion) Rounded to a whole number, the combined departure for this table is 3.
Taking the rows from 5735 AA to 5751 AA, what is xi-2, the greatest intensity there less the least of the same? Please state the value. 3.2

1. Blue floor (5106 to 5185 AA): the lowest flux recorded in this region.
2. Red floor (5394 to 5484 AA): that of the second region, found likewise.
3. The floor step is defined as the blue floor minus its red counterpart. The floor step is -10.3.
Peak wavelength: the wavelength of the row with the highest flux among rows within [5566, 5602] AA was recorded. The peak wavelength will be 5600.25 AA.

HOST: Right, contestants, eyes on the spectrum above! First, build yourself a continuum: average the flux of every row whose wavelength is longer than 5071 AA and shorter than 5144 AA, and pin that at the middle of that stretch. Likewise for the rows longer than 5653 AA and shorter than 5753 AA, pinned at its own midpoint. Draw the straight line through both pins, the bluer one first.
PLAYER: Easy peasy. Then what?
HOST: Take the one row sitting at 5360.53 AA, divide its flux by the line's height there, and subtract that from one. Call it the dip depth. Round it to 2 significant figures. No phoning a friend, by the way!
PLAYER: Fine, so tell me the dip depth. -0.26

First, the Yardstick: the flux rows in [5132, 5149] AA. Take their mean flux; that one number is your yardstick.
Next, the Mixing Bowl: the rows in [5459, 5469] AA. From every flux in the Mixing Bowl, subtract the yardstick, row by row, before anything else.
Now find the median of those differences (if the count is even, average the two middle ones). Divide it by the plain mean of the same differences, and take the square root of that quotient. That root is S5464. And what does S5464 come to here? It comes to 0.95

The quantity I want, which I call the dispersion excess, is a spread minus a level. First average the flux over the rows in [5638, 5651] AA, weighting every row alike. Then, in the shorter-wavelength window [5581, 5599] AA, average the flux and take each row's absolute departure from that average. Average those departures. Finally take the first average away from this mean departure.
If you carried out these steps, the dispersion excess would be -28.0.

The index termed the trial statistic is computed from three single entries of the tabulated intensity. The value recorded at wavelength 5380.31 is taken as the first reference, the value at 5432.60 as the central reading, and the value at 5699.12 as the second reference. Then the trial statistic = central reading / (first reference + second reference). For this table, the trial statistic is 0.545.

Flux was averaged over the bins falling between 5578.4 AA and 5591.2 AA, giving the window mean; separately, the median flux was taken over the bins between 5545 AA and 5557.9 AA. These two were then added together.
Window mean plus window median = 50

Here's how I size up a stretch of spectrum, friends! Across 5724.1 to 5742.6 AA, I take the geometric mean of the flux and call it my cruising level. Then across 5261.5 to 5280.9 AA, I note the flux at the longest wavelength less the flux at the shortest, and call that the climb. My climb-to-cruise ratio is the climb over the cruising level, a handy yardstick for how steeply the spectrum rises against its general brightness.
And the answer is 0.01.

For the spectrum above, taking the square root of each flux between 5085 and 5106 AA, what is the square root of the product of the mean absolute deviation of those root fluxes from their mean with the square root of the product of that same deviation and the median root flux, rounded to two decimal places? 0.37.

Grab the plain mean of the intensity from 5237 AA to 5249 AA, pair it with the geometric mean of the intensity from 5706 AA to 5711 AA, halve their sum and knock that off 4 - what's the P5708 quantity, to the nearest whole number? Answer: -22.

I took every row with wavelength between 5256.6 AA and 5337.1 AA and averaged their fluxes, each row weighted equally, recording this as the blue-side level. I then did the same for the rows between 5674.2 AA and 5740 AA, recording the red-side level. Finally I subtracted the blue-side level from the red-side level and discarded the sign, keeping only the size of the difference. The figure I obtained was 5.0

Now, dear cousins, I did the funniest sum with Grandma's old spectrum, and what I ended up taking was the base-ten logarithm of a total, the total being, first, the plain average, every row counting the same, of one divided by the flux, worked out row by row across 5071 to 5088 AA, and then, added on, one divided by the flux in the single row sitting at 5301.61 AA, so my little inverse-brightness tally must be -1.00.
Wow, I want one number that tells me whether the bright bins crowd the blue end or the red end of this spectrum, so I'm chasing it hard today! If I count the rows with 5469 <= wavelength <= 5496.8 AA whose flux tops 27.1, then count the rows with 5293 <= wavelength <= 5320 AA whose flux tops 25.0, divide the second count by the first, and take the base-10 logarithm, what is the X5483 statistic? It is -0.74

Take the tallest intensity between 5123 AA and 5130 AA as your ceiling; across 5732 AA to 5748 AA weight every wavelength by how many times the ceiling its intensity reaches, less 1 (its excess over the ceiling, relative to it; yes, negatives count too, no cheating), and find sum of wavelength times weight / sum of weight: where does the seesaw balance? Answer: 5739.8 AA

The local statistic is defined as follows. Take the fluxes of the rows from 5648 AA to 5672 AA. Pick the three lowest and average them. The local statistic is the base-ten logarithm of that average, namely 1.44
